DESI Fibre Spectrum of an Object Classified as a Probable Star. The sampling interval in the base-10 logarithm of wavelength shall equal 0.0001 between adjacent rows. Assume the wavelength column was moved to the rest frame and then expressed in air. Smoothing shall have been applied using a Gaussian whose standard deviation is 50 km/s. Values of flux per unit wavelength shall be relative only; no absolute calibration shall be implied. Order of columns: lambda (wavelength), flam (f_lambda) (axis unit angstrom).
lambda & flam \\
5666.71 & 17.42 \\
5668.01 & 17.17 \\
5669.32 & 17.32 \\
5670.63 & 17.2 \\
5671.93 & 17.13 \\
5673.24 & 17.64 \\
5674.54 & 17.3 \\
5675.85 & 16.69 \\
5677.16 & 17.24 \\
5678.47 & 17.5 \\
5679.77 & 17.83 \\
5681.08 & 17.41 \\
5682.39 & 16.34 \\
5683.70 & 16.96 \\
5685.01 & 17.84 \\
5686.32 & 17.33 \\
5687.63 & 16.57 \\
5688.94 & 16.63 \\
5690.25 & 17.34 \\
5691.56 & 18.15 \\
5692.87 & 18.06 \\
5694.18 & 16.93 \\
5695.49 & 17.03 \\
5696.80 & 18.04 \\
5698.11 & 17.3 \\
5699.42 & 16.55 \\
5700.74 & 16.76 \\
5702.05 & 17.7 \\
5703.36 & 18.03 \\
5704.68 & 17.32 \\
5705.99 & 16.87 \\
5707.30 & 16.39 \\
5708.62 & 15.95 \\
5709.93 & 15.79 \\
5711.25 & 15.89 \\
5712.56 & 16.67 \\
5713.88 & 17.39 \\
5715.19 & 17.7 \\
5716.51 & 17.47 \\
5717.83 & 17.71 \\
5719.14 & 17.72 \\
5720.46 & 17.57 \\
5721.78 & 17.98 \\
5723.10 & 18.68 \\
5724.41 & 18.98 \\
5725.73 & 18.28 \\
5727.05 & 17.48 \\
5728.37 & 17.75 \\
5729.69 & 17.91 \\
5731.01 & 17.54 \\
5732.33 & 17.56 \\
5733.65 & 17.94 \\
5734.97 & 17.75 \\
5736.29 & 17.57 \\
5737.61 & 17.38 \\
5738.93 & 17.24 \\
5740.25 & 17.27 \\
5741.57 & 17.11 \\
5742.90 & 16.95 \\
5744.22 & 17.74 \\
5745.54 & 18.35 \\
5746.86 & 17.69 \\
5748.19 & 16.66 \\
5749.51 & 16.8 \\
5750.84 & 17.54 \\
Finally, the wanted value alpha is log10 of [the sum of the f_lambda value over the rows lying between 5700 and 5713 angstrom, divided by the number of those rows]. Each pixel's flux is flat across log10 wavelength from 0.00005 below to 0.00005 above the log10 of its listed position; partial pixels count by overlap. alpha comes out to 1.22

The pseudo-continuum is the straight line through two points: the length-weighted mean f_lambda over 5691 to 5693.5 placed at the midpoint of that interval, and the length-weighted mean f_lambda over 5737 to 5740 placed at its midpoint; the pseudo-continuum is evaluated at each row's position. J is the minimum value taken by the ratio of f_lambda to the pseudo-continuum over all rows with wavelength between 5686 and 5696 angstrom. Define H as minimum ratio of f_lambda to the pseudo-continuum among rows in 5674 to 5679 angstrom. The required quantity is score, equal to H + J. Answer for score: 1.82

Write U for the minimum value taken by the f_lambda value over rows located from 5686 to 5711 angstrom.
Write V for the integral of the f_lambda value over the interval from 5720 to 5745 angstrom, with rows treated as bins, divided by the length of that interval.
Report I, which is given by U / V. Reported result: 0.891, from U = 15.79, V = 17.7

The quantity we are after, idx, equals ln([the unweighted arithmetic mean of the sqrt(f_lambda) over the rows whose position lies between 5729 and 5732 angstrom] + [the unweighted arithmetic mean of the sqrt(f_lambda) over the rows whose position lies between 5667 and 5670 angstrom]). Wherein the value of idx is 2.124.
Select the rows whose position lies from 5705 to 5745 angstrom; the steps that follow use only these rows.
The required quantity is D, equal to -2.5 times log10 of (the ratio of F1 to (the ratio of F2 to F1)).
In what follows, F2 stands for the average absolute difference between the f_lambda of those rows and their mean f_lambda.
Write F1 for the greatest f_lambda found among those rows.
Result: -7.08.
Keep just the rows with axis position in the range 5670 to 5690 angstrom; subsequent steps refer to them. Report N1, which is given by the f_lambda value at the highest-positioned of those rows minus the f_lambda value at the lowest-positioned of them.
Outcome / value -0.6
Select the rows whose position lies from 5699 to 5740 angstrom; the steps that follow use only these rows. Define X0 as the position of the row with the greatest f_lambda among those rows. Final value 5724.41 angstrom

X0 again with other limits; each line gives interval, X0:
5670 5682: 5679.77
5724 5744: 5724.41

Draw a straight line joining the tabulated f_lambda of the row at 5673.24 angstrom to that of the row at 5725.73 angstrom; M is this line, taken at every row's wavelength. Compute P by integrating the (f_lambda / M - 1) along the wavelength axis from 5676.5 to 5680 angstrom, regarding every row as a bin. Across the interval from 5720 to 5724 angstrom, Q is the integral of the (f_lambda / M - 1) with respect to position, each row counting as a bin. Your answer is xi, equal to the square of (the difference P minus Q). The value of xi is 0.001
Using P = -0.04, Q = -0.02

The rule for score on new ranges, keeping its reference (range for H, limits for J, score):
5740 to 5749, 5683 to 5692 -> 1.88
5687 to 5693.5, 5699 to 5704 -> 1.83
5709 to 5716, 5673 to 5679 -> 1.79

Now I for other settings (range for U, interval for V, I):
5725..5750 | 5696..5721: 0.975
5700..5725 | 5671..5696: 0.915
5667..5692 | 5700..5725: 0.945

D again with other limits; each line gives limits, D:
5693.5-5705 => -7.21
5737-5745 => -8.07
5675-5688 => -7.19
